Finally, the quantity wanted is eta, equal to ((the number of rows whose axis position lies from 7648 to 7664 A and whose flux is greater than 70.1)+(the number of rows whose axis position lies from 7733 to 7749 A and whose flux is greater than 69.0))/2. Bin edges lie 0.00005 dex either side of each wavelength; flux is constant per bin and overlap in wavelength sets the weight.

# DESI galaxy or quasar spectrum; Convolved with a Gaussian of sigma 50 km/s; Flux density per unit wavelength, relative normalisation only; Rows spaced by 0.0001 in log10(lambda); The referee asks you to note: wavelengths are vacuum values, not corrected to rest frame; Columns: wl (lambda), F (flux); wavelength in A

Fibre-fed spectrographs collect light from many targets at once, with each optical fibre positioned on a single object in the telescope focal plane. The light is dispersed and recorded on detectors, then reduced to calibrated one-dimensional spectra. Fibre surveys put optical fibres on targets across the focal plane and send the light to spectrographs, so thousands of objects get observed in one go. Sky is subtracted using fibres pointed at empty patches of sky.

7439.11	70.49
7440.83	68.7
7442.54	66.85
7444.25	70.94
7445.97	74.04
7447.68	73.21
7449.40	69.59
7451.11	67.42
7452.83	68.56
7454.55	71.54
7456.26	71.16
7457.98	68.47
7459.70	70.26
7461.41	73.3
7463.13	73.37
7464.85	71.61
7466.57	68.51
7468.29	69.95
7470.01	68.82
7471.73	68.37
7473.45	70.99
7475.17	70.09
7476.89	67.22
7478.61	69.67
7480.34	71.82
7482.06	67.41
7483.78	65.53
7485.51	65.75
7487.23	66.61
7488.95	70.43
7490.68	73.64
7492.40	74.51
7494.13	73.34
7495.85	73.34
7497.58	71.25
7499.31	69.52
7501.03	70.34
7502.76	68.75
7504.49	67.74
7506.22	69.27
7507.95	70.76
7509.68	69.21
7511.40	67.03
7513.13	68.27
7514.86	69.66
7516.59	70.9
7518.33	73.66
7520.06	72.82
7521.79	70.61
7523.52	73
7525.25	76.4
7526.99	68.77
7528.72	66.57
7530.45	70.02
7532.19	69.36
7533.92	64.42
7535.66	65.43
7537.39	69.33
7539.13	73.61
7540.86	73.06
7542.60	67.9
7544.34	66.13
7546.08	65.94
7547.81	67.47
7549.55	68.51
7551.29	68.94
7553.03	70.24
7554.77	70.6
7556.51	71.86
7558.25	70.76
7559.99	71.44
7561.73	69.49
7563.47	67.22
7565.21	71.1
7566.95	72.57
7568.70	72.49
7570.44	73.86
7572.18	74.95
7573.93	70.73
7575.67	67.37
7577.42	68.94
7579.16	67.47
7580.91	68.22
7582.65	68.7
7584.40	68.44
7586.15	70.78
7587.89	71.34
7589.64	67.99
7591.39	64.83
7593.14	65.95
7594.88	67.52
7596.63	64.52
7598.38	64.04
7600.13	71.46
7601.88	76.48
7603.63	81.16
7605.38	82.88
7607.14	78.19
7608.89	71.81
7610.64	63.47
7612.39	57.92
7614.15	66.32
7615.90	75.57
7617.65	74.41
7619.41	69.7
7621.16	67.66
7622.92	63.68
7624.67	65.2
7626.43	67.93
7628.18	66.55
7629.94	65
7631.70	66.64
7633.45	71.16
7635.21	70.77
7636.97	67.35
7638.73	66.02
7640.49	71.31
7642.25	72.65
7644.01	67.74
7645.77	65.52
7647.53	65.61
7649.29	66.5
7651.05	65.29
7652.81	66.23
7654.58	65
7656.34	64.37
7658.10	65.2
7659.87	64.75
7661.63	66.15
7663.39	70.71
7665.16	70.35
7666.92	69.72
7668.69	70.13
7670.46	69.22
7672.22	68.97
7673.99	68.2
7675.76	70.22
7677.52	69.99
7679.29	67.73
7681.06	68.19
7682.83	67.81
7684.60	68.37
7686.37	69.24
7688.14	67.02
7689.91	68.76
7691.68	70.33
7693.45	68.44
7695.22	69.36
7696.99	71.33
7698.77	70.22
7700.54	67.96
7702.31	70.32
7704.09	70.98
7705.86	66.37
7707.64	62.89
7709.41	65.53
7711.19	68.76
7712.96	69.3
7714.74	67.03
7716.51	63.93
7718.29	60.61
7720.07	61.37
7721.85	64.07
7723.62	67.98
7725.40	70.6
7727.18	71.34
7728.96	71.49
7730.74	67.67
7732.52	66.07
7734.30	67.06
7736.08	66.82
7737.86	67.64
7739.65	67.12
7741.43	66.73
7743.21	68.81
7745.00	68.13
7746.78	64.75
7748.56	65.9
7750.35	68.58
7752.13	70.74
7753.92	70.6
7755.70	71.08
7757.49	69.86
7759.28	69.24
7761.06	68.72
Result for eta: 0.5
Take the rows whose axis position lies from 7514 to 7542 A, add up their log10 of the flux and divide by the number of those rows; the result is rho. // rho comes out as 1.848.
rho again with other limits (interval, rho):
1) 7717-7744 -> 1.826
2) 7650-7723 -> 1.829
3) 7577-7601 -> 1.831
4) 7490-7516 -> 1.848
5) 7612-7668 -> 1.829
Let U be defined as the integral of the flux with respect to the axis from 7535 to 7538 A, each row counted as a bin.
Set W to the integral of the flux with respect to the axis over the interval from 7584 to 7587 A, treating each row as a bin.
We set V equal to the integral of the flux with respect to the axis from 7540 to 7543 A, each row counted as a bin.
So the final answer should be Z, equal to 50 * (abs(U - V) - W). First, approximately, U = 202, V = 212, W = 209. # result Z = -9957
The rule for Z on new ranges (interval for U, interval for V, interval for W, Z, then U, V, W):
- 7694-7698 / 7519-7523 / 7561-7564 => -9889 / 280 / 288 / 205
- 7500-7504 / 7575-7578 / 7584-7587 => -6775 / 278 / 204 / 209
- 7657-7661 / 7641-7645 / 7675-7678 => -9517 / 260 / 281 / 211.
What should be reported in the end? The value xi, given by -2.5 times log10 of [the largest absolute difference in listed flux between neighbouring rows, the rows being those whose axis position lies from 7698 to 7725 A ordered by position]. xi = -1.66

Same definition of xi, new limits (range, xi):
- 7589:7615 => -2.31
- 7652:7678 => -1.65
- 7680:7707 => -1.66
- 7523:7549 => -2.21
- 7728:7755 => -1.46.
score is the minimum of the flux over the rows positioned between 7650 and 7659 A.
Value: 64.37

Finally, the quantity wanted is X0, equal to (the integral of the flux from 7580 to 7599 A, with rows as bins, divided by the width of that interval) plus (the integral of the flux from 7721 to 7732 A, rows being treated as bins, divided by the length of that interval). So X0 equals 136.4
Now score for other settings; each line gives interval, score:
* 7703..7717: 62.89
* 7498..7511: 67.74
